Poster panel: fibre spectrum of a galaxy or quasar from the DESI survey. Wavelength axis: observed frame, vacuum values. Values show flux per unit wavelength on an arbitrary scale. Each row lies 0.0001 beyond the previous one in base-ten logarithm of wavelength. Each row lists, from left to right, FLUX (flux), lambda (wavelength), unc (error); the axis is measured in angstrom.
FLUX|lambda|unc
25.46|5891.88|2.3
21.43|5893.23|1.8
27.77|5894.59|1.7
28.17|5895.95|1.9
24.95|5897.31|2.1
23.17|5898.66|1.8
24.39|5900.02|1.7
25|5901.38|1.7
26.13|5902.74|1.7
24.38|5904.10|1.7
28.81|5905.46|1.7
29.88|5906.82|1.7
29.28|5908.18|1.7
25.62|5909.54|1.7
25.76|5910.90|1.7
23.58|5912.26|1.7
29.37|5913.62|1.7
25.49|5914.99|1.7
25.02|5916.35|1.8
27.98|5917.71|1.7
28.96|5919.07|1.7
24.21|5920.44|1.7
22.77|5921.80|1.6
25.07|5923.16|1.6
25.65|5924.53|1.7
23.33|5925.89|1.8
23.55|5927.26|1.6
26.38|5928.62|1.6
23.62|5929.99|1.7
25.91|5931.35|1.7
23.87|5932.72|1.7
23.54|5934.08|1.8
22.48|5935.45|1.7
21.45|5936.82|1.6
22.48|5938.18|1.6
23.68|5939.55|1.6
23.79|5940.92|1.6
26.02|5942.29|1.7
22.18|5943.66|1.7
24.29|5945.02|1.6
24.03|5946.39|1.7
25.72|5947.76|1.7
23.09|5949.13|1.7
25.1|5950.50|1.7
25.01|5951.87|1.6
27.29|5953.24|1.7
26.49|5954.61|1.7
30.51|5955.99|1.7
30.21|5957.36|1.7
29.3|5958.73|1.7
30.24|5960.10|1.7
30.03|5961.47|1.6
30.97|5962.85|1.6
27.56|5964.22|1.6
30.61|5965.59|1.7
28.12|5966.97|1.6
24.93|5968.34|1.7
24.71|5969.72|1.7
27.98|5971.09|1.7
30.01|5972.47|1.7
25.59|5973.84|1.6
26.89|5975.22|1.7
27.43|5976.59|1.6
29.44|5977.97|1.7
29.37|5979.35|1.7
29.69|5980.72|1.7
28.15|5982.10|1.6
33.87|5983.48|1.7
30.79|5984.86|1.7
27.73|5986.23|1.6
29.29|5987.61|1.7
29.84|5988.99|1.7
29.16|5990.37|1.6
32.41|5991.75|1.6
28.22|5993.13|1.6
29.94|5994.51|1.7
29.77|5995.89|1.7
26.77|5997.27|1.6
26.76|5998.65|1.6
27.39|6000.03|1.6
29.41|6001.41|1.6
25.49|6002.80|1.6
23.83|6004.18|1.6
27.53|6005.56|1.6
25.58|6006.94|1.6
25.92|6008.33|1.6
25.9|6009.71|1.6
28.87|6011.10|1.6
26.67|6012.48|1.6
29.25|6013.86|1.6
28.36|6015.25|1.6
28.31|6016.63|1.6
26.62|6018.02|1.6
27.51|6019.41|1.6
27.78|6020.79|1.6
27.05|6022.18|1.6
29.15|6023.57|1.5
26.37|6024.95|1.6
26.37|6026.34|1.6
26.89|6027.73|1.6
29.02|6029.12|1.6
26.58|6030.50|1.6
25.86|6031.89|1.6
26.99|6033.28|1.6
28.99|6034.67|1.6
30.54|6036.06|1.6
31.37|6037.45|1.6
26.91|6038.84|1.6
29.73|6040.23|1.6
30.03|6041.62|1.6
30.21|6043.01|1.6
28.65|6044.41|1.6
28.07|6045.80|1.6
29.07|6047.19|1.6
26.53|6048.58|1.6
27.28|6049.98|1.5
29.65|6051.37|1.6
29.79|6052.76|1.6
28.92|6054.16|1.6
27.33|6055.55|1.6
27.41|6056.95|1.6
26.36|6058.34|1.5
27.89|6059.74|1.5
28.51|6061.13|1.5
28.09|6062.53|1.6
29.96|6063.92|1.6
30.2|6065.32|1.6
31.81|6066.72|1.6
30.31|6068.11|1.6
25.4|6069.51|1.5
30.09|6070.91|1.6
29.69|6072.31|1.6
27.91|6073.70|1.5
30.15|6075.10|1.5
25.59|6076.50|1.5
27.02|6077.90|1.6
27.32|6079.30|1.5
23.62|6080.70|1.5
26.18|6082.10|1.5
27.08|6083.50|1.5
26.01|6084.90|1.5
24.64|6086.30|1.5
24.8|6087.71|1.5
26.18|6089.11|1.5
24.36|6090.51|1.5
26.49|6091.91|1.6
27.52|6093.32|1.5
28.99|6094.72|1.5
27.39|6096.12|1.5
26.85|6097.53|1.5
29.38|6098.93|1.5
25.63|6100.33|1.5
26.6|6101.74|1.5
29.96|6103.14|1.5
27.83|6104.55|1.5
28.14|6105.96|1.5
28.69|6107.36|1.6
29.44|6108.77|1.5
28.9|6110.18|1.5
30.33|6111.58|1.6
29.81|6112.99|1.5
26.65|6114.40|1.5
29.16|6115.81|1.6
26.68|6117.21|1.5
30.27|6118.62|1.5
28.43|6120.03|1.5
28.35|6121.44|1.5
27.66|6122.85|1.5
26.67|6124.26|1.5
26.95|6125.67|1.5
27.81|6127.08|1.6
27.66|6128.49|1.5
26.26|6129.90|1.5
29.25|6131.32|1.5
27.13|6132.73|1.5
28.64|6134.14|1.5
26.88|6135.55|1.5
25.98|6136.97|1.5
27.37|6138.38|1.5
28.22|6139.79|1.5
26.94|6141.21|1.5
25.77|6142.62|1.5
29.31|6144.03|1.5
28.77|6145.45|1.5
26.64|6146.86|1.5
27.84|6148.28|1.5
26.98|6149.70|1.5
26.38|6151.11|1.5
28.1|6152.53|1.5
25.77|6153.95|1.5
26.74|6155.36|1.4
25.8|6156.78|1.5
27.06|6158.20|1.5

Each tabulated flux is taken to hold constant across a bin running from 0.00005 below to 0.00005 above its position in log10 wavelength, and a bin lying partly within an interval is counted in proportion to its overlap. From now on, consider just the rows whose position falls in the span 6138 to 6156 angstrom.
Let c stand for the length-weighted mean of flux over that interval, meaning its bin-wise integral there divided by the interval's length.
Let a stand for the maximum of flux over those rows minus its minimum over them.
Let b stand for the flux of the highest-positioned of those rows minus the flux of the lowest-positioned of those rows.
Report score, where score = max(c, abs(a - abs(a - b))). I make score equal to 27.3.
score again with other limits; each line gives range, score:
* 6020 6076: 28.5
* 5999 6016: 27.0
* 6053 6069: 28.8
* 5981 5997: 29.8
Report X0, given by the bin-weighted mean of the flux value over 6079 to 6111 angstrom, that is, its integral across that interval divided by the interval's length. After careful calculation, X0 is 27.1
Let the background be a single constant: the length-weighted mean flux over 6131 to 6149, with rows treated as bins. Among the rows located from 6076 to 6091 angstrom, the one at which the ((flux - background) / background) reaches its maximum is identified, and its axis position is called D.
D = 6079.30 angstrom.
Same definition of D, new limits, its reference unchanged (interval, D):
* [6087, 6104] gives 6103.14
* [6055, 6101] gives 6066.72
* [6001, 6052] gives 6037.45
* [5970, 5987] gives 5983.48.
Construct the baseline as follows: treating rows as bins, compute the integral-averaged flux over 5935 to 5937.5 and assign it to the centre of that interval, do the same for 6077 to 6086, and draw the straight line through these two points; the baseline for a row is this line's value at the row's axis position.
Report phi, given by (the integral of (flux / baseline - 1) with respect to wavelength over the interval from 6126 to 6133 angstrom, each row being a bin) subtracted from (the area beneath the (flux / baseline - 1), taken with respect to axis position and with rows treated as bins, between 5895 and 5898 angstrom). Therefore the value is 0.8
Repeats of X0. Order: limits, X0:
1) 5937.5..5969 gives 26.6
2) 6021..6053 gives 28.3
